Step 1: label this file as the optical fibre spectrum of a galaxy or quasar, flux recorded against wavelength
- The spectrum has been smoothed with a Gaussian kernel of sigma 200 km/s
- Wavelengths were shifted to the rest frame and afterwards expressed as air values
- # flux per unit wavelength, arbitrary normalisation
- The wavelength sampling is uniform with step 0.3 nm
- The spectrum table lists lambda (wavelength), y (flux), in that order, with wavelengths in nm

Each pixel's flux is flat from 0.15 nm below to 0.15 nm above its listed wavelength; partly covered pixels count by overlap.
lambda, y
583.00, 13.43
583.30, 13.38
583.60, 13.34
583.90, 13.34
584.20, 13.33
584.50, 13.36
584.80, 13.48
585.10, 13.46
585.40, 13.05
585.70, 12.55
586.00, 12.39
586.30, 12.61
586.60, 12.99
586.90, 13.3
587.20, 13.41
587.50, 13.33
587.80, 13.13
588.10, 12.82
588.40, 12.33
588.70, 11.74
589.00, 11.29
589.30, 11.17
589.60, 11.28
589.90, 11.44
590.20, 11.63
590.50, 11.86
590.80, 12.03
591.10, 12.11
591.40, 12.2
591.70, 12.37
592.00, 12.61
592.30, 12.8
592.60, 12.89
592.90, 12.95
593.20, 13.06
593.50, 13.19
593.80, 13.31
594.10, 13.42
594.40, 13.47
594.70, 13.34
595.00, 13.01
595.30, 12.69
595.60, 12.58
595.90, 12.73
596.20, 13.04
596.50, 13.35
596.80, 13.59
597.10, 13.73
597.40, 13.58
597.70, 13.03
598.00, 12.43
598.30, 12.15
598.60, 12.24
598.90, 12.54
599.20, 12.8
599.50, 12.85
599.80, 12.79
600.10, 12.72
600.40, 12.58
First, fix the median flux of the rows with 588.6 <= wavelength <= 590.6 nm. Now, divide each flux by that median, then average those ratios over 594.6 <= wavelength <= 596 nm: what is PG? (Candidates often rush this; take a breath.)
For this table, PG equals 1.12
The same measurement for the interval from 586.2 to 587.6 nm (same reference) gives 1.15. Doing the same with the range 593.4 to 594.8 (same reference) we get 1.17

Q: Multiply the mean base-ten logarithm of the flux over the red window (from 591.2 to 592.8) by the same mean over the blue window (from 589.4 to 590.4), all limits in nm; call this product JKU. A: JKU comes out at 1.16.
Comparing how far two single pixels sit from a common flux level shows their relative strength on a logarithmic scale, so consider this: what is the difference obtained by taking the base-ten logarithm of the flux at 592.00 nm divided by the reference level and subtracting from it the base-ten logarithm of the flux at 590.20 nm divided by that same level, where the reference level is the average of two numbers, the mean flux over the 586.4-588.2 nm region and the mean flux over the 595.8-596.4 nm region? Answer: 0.035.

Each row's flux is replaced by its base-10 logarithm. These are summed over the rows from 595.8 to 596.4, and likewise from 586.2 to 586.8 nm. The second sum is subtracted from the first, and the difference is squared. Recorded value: 0.0000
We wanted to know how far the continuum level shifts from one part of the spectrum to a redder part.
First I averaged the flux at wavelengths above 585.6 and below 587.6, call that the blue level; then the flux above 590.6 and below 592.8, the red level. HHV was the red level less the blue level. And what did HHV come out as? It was -0.5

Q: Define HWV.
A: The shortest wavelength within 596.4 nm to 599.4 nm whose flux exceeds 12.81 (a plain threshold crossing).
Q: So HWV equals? 596.50 nm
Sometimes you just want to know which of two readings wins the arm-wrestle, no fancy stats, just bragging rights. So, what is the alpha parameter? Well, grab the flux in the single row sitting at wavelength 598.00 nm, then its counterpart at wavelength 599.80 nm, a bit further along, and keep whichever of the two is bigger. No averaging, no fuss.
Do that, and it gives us 12.8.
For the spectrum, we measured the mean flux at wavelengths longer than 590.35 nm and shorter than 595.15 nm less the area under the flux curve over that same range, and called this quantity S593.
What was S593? -49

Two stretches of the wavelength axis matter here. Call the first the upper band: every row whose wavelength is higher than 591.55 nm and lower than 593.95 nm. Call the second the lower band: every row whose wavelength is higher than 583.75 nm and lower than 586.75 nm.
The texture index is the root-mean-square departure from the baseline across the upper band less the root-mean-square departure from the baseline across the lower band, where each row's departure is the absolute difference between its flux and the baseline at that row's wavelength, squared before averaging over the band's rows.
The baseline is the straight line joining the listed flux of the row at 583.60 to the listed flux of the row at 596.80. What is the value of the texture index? 0.2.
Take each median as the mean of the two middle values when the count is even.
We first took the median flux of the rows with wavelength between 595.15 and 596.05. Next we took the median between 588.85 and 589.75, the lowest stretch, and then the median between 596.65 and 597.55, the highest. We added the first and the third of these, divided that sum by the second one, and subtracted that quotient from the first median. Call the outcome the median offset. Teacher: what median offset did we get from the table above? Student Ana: 10.4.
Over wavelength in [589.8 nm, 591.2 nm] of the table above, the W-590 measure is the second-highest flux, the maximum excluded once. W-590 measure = 12.03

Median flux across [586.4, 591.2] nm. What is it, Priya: 12.1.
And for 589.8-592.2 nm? 12.1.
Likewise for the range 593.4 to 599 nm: 13.0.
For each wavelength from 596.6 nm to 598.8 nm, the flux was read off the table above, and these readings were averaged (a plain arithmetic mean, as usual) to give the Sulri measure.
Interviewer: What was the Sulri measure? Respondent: 13.0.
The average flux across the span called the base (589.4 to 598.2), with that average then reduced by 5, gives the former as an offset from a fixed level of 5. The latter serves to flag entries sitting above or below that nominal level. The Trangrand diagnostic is 7.7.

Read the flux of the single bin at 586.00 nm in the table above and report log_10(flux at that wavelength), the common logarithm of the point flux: 1.093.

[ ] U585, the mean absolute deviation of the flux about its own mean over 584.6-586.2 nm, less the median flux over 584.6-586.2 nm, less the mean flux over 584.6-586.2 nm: -25.6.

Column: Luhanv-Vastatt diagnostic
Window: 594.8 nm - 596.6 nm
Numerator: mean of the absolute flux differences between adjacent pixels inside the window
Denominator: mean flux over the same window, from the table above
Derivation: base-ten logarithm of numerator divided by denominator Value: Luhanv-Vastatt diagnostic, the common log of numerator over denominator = -1.73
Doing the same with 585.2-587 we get -1.61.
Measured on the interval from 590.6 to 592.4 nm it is -1.90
